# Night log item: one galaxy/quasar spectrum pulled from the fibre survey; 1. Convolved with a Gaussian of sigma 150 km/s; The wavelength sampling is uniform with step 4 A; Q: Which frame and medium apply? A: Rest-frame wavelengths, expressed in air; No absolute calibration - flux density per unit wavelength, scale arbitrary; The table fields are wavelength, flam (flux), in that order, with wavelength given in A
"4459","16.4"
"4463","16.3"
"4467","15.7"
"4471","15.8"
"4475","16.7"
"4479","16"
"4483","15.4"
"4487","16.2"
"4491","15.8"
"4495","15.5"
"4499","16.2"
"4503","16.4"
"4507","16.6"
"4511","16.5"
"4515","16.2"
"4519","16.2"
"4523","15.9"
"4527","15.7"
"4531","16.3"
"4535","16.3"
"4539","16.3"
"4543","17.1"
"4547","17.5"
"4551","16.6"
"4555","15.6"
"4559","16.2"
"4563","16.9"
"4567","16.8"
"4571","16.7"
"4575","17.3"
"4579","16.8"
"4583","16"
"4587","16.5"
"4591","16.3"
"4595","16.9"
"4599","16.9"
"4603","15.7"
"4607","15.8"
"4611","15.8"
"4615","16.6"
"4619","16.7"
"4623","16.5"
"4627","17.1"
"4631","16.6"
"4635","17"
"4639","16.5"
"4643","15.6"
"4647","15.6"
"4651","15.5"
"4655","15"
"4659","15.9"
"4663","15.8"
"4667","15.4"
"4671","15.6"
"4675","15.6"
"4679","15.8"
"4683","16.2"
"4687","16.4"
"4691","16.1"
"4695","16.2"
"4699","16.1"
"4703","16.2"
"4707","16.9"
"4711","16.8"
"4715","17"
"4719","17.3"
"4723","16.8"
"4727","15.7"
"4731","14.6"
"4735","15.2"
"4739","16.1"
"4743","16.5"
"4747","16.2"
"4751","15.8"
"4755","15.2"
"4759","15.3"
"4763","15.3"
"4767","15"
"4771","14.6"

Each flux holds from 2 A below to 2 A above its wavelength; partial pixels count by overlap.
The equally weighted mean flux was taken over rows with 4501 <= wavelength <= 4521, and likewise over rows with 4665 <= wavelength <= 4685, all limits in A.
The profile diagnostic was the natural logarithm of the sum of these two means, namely 3.469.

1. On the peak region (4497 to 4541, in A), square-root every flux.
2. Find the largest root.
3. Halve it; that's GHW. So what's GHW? 2.037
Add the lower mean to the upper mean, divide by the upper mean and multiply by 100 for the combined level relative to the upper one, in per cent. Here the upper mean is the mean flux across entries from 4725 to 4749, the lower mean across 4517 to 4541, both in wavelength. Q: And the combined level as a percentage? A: 203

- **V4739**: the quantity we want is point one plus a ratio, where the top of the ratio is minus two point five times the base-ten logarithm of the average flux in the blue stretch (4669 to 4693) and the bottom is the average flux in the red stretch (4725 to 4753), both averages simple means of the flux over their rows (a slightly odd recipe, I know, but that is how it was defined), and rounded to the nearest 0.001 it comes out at -0.091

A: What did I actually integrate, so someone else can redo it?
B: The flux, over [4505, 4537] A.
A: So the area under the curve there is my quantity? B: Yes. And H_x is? 519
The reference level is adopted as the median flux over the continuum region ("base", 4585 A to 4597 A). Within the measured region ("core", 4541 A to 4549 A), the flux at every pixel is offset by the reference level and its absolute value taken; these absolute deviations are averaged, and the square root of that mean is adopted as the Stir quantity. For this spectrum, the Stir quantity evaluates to 0.89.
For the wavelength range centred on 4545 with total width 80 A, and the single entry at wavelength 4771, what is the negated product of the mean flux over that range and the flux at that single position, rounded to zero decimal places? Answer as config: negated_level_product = -241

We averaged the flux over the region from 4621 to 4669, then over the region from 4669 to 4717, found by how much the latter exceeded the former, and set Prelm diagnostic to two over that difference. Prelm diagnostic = 10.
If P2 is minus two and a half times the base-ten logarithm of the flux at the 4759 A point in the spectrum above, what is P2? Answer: -2.96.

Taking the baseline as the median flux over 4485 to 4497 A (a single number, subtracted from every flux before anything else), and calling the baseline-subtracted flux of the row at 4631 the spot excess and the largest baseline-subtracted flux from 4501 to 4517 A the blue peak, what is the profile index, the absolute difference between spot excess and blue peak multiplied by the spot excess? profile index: 0.0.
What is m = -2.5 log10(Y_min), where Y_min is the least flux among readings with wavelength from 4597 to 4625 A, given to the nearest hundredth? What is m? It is -2.99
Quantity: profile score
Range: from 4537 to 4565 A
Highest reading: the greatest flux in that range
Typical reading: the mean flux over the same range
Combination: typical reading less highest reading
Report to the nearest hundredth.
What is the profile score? -0.90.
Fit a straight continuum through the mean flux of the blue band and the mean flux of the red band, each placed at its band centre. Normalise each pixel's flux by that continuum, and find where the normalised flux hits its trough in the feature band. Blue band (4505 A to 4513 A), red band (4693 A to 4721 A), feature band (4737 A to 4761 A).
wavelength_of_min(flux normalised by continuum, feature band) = 4755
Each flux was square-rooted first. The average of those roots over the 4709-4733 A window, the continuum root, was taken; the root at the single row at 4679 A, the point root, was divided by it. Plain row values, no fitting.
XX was 0.98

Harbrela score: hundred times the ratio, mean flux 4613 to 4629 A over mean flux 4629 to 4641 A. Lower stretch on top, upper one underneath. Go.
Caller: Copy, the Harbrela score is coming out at 100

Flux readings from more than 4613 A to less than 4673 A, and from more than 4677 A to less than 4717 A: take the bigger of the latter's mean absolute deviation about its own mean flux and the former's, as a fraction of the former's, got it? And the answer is 1.00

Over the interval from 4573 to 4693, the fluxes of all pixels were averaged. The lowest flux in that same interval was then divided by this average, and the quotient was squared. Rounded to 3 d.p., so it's 0.859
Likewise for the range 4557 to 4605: 0.896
